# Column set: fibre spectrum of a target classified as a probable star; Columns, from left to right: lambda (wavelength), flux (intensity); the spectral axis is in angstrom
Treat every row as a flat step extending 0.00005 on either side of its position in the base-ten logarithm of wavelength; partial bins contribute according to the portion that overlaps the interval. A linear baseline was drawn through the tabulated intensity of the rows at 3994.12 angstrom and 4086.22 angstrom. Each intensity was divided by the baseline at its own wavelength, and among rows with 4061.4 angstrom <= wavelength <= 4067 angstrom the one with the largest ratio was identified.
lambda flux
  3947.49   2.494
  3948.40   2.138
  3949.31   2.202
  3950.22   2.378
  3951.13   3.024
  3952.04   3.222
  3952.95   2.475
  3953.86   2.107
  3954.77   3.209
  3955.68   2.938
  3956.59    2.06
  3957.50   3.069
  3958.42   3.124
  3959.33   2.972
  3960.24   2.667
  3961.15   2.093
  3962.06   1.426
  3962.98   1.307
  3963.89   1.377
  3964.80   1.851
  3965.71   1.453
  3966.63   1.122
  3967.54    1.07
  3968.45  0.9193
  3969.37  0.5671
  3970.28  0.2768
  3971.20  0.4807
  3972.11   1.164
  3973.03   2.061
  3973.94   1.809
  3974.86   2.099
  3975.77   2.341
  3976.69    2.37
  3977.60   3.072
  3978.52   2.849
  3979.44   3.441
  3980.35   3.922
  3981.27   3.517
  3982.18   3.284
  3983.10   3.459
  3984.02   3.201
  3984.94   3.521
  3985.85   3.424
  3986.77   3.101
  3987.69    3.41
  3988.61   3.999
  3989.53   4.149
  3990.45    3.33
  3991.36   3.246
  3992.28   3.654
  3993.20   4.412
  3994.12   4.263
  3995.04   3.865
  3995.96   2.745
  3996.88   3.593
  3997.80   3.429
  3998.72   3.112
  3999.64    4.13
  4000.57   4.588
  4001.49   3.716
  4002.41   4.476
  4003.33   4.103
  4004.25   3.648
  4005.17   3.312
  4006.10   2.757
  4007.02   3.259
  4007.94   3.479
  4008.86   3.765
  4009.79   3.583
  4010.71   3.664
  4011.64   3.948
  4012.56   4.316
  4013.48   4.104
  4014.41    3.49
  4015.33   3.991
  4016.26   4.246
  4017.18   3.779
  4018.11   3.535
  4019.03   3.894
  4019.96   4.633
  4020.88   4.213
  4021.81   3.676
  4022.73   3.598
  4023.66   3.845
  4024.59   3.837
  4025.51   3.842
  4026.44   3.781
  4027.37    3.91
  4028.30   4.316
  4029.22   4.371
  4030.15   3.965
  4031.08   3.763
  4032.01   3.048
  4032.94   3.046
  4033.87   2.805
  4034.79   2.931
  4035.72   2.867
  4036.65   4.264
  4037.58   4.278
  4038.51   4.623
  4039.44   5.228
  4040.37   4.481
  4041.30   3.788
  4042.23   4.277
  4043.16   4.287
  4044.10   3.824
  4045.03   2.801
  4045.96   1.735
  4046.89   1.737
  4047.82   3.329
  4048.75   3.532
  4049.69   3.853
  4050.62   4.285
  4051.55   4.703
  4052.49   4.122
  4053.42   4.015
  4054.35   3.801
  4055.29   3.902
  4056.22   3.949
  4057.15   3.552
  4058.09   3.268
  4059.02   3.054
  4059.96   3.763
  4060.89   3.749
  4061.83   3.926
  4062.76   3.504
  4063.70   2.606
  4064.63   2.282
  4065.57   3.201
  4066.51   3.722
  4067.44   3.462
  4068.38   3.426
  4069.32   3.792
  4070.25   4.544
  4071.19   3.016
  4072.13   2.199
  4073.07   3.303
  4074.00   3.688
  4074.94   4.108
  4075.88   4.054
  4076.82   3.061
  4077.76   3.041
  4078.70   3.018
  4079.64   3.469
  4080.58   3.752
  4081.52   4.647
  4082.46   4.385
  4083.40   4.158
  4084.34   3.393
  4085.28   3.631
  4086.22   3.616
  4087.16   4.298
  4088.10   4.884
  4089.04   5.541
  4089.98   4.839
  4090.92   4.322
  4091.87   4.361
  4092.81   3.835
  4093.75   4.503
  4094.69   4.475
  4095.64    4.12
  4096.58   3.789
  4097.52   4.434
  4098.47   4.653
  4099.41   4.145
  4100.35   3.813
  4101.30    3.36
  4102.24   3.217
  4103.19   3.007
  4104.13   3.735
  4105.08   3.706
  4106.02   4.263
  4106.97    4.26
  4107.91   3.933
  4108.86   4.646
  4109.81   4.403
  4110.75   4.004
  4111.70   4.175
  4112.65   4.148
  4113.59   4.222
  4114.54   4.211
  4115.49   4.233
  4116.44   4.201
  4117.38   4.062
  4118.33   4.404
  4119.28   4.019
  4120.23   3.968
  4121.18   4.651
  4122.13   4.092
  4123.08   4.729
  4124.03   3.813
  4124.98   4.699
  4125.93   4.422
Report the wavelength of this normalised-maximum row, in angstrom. 4061.83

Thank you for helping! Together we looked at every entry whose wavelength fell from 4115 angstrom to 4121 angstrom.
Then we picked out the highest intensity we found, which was 4.404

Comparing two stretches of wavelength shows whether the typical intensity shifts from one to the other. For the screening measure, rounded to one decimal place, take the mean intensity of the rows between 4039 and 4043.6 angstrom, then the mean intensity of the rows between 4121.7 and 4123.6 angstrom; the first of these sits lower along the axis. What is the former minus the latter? 0.0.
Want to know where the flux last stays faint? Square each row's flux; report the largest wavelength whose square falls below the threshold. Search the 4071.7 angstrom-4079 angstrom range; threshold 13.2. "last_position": 4078.70 angstrom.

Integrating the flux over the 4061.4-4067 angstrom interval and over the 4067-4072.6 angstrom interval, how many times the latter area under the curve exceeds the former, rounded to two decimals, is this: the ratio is 1.06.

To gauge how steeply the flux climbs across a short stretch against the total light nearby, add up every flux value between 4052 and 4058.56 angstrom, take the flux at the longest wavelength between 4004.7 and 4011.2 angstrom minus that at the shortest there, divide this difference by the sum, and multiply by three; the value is 0.04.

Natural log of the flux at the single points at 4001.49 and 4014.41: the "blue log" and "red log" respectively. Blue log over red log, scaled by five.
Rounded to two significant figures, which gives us 5.3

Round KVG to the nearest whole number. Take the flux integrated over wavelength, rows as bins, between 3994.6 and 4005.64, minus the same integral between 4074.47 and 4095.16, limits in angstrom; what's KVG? -43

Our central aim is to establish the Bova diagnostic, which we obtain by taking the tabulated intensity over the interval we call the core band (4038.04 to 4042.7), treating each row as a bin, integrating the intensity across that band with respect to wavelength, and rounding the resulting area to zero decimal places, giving 21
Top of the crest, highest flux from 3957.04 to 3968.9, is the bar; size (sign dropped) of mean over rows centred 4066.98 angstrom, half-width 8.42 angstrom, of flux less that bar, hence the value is 0.28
